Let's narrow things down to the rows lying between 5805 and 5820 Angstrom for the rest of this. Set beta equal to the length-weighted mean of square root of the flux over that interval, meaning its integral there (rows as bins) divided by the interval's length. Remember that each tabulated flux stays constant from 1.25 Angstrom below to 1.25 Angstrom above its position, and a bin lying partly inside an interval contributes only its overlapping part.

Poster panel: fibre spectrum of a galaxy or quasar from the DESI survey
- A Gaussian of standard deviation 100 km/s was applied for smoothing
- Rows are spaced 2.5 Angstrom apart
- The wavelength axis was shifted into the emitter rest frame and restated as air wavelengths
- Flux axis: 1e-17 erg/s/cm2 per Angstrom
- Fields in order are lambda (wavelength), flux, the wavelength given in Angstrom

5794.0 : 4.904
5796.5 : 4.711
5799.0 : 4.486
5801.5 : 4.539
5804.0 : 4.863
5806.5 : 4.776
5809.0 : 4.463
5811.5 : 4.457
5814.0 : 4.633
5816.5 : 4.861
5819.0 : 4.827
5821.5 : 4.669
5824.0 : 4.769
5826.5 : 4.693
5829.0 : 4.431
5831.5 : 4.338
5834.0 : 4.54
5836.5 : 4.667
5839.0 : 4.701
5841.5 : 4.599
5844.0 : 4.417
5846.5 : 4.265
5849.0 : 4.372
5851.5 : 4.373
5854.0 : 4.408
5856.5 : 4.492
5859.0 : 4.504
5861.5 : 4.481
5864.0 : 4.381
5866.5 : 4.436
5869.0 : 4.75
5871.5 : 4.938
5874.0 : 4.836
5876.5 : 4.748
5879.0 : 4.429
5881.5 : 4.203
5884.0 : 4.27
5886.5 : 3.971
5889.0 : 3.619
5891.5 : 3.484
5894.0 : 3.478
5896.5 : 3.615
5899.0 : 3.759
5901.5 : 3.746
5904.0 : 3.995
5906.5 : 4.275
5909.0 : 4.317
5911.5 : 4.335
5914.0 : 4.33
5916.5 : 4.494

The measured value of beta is 2.161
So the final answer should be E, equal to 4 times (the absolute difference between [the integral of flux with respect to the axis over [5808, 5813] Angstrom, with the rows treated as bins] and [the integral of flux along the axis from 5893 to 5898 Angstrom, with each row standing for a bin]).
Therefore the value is 18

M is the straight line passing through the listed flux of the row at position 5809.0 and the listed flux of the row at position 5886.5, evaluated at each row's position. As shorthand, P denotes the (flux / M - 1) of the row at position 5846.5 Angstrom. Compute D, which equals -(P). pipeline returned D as -0.01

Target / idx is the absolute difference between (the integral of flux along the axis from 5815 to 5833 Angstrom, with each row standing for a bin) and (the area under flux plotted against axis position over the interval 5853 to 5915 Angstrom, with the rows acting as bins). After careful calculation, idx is 179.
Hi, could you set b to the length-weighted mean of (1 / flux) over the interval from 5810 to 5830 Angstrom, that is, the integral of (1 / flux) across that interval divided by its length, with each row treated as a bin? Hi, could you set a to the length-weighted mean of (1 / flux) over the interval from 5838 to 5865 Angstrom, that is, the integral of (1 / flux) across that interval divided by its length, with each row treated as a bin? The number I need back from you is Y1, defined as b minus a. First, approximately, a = 0.225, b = 0.214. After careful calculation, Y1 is -0.010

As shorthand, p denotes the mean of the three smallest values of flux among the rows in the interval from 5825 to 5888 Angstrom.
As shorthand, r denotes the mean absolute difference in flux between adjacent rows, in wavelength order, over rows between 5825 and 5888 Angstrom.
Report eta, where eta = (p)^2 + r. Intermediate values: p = 4.1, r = 0.13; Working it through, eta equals 17.3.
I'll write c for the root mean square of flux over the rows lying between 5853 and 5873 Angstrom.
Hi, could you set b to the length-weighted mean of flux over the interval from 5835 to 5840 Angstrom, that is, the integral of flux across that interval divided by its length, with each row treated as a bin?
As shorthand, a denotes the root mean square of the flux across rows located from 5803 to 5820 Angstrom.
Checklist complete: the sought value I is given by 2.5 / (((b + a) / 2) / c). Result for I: 2.43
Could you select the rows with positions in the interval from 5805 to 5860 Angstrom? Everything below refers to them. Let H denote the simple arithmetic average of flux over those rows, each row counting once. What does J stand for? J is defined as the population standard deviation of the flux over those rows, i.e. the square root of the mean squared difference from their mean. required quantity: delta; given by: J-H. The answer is -4.39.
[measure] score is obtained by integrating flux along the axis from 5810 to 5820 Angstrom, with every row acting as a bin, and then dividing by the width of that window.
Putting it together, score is 4.69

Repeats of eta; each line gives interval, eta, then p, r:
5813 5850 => 18.8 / 4.3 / 0.13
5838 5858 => 18.9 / 4.3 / 0.09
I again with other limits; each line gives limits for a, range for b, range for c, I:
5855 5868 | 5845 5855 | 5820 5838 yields 2.60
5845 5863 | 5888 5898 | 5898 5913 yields 2.56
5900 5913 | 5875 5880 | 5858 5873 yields 2.62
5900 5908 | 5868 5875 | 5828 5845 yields 2.56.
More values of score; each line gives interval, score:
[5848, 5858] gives 4.41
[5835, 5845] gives 4.60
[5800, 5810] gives 4.66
